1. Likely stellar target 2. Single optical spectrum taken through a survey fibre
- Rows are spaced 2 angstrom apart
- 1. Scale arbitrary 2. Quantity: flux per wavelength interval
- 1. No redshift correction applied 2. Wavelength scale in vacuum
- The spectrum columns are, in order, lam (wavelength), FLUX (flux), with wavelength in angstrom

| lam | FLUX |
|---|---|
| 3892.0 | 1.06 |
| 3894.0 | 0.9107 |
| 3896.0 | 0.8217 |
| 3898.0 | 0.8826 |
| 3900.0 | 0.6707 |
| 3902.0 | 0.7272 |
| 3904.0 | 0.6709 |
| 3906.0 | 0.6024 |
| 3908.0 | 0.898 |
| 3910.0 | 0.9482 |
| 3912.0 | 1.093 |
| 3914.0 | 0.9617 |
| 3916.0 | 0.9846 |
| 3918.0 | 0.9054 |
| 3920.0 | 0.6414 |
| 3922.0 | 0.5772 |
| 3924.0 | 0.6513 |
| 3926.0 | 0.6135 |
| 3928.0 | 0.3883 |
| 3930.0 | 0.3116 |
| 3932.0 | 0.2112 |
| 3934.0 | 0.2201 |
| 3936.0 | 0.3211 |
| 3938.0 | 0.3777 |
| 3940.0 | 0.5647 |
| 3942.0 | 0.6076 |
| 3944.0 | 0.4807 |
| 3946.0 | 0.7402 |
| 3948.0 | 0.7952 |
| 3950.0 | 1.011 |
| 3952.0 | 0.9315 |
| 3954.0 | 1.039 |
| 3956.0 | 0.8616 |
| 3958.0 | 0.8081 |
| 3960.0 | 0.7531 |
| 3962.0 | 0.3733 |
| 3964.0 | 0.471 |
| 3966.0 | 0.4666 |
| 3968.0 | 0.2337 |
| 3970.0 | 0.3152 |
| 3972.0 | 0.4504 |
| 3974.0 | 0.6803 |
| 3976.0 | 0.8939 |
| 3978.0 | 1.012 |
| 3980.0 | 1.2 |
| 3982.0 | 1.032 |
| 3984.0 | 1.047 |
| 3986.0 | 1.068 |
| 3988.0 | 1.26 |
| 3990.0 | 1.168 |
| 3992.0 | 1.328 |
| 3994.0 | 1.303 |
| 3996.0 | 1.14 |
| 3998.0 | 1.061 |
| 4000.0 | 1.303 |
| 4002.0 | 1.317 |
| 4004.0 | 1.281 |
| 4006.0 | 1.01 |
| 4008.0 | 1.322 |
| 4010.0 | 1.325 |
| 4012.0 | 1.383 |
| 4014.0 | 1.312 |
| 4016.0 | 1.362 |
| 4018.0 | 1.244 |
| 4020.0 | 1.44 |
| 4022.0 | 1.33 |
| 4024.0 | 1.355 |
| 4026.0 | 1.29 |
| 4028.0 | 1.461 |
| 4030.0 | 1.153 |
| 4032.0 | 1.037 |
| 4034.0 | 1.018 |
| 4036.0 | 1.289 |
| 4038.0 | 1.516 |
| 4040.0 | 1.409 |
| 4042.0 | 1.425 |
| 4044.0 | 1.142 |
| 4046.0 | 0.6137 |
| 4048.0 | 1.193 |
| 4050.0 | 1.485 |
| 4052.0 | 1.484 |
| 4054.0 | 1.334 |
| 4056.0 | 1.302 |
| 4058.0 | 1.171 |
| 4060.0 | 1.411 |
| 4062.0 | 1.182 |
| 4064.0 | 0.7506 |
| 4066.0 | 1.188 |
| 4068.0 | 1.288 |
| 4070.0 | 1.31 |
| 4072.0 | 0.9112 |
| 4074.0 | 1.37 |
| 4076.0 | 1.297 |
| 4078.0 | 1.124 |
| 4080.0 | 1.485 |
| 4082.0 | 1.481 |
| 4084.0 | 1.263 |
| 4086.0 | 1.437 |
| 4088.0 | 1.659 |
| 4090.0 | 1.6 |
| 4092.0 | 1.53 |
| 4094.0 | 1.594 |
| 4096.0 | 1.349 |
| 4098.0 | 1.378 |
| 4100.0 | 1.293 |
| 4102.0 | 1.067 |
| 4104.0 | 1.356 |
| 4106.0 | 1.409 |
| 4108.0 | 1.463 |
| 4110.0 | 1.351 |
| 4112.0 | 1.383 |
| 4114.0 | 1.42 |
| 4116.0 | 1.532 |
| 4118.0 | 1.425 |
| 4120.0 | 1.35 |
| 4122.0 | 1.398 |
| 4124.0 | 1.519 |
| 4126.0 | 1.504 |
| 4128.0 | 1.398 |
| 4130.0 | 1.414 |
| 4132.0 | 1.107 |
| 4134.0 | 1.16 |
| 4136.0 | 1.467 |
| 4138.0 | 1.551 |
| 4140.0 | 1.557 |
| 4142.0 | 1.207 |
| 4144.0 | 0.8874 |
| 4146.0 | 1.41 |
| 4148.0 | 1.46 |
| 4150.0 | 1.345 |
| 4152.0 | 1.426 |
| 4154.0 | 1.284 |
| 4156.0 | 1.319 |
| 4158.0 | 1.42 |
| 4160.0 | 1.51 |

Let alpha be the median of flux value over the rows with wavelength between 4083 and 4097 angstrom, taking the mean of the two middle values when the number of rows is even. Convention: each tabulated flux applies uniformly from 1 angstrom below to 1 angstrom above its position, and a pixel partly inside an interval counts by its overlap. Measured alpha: 1.53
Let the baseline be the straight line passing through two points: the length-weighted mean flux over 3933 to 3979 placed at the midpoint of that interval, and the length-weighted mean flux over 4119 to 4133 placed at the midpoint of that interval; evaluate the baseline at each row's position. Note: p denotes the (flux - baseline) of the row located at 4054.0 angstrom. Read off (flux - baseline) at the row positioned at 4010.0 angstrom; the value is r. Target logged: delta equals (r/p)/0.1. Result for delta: 17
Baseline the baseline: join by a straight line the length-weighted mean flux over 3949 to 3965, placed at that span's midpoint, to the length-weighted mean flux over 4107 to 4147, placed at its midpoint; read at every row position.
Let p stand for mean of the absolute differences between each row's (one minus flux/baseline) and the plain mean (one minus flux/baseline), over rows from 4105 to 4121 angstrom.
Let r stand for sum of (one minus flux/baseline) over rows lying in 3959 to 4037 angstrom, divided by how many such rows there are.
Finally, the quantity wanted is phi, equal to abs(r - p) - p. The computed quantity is 0.13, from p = 0.04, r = -0.13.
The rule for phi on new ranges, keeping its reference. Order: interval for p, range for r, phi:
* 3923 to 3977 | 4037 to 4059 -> 0.17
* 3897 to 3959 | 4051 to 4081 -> 0.07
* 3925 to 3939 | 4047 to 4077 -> 0.09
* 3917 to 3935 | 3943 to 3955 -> 0.10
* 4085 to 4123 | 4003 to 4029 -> 0.33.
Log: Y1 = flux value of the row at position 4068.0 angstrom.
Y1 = 1.288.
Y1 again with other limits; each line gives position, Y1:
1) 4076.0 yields 1.297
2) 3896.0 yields 0.8217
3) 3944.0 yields 0.4807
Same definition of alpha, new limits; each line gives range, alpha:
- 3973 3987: 1.03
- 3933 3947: 0.48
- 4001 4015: 1.32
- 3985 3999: 1.17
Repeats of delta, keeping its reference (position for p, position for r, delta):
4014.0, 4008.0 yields 11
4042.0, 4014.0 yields 10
